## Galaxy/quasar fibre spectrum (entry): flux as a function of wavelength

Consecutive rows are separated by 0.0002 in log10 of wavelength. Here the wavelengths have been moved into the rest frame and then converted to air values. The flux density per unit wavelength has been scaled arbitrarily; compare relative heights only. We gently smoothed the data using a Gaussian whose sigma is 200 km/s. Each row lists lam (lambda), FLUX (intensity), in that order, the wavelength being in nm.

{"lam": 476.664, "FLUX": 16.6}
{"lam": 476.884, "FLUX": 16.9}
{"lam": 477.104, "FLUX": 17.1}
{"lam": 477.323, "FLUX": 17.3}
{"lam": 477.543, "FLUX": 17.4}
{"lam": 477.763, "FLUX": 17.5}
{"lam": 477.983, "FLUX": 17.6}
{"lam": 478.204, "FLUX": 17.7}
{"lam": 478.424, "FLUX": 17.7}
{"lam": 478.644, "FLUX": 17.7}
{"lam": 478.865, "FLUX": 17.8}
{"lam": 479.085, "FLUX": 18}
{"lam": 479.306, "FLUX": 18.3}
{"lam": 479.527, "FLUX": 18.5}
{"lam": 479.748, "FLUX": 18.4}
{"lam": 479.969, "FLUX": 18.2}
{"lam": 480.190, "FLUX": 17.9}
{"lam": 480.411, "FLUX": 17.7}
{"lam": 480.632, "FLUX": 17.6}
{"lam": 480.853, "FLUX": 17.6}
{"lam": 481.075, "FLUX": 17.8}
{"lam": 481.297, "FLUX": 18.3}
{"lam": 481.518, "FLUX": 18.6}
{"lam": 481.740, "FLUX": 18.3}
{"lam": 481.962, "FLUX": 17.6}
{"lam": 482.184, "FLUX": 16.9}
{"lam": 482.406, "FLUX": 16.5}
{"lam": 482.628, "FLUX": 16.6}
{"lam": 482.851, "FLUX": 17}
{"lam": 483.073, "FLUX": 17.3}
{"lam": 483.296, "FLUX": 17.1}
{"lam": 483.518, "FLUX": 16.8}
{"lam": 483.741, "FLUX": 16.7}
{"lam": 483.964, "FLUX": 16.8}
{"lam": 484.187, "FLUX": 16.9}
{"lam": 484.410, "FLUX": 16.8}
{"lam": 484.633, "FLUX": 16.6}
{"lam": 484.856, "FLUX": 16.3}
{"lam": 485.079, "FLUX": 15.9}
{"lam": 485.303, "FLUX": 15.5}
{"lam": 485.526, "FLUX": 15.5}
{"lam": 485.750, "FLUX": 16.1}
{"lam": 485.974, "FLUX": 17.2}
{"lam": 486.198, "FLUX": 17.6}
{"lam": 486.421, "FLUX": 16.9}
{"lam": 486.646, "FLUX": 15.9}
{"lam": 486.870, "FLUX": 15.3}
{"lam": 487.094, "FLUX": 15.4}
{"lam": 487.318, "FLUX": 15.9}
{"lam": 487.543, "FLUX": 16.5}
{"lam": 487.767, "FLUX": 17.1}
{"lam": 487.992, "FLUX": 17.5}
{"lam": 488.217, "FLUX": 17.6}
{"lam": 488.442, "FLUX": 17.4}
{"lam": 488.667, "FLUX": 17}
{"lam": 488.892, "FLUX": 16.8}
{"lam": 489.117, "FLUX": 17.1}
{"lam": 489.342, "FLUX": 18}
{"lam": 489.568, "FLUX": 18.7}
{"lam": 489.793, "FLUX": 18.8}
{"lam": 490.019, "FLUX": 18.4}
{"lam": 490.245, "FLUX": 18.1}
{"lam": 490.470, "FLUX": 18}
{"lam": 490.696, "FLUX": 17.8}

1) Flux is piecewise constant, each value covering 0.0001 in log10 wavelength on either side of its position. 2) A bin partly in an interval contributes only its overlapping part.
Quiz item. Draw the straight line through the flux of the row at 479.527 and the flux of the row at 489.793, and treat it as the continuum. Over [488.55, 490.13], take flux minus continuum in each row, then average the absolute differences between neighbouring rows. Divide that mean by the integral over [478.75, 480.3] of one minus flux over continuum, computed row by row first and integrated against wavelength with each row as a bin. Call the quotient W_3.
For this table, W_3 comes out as 15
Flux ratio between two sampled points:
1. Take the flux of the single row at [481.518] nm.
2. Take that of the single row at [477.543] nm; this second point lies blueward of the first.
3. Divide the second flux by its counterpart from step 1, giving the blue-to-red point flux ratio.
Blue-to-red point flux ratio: 0.94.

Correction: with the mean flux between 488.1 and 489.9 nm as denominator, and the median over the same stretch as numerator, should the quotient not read 0.990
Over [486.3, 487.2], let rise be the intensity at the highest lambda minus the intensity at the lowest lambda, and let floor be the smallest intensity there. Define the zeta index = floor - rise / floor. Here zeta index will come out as 15.4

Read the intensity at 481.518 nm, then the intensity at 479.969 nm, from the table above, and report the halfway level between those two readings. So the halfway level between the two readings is 18.4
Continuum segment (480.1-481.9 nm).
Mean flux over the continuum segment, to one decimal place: 18.0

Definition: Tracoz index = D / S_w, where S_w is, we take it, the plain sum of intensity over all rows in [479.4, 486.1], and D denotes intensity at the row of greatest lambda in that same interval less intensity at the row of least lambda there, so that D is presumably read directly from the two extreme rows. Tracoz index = -0.003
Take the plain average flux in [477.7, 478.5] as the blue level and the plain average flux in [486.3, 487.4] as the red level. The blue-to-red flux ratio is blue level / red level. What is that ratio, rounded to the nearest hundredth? 1.11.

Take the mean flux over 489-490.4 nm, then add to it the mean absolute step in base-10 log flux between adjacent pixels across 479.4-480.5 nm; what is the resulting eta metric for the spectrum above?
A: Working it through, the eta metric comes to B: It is 18.2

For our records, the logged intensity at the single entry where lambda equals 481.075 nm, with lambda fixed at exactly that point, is 17.8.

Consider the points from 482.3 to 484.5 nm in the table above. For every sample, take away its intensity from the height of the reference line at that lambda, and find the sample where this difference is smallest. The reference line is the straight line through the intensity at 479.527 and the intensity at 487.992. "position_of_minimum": 483.073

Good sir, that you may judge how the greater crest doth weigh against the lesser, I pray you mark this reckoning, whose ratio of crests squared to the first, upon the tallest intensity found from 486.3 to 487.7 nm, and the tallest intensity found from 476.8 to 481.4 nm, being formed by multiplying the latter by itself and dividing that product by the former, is 20.3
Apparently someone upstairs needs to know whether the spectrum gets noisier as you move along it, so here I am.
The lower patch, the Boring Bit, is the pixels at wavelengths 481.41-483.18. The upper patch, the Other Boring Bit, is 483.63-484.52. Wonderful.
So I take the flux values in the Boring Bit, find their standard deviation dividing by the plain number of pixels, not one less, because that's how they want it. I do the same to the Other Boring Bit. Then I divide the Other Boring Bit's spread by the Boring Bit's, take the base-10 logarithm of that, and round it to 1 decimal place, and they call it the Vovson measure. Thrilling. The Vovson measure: -1.0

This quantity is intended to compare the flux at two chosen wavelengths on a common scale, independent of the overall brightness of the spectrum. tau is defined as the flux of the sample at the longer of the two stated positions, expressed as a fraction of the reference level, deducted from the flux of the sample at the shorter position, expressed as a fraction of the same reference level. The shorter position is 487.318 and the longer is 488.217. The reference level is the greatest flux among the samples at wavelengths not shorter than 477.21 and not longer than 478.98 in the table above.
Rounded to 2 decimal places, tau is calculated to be -0.10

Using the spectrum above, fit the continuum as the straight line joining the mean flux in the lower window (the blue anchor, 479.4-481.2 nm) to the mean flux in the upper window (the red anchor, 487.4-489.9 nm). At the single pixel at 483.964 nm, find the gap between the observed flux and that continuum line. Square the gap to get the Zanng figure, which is 0.9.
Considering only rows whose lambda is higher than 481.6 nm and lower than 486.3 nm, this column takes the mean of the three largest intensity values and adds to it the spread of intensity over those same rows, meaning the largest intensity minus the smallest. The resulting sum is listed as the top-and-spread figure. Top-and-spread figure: 20.6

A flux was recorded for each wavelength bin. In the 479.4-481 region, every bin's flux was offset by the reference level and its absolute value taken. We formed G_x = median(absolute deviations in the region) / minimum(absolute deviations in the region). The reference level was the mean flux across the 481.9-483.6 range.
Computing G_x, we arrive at 1.5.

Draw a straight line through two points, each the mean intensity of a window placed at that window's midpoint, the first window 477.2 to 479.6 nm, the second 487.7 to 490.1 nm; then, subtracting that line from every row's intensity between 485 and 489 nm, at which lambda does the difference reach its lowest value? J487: 486.870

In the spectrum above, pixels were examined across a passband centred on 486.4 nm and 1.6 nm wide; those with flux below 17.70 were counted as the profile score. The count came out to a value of 7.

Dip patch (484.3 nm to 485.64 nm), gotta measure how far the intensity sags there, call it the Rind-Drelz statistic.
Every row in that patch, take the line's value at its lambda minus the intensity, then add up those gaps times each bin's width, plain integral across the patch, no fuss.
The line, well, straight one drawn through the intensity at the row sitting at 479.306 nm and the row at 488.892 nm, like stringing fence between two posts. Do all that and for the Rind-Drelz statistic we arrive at 1.8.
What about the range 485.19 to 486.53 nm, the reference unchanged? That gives 1.1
